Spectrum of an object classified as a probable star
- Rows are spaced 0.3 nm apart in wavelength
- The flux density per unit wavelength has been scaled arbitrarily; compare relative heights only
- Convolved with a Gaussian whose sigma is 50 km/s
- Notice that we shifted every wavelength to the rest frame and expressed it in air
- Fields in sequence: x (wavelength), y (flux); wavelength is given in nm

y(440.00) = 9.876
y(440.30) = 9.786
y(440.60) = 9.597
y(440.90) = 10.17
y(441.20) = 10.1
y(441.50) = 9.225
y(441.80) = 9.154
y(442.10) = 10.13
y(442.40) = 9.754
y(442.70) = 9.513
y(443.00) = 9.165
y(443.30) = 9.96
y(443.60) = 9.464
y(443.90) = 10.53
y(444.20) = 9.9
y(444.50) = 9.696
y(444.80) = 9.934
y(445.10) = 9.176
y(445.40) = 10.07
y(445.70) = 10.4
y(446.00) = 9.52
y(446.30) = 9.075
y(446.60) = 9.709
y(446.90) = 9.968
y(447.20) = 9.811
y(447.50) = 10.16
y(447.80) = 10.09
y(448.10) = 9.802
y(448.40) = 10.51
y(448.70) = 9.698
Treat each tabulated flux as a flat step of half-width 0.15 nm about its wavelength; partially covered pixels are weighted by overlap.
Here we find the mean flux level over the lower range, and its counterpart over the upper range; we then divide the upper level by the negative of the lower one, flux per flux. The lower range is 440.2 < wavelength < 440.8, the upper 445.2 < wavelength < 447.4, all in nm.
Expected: -1.01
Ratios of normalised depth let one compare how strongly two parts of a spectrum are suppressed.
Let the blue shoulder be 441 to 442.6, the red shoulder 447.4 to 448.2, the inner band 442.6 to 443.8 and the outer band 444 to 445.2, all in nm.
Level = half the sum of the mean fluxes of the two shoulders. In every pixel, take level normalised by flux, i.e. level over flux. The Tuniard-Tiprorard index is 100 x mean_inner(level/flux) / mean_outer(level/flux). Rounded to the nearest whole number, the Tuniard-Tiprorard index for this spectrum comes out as 102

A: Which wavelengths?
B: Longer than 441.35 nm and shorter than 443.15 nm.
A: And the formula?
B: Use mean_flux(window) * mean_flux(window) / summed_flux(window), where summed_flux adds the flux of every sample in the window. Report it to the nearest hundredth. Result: 1.58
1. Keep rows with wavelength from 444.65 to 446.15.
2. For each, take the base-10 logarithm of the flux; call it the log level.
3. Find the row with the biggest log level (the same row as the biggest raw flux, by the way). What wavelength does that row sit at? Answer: 445.70 nm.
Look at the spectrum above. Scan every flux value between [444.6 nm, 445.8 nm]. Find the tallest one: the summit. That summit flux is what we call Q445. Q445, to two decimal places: 10.40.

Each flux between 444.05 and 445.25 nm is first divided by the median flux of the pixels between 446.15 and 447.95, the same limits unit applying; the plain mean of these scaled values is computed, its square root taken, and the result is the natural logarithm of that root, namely -0.0109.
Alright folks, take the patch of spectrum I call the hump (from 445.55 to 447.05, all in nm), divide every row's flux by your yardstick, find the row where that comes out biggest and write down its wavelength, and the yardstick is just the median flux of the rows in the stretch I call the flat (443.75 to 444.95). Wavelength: 445.70 nm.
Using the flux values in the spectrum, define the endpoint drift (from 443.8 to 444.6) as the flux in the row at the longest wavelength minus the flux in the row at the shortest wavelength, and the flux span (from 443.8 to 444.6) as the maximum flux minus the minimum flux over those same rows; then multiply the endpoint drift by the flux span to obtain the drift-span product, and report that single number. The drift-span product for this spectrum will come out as -0.7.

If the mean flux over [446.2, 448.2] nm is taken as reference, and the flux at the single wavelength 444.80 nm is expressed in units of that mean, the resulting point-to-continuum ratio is 1.01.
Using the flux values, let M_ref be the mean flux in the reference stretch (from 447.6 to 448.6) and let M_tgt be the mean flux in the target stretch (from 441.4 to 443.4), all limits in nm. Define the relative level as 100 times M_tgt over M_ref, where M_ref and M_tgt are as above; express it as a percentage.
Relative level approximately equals 94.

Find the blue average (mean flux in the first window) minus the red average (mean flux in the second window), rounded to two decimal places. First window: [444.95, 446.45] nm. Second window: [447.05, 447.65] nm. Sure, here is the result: -0.34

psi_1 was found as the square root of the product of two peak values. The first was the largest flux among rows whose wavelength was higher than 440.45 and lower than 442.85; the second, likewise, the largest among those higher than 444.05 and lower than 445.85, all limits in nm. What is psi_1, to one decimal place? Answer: 10.3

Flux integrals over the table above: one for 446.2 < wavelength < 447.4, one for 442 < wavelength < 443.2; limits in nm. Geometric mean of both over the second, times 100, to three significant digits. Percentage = 100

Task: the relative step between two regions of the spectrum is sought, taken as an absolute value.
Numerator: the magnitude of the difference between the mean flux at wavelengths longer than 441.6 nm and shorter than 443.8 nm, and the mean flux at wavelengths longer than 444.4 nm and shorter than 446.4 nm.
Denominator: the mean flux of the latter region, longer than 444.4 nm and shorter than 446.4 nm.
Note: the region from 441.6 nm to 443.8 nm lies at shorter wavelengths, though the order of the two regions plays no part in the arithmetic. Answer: 0.011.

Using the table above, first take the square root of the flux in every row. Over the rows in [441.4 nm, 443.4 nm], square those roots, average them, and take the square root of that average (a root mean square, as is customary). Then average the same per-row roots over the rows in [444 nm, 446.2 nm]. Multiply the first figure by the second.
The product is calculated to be 9.68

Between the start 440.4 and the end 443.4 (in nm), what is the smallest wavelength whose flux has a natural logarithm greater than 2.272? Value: 440.90 nm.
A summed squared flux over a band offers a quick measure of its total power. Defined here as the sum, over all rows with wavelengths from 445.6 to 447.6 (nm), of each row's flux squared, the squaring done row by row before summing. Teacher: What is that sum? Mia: 674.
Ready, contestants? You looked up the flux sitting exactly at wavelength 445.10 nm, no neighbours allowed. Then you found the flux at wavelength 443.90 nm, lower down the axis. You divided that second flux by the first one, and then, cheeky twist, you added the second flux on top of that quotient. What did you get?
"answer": 11.7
